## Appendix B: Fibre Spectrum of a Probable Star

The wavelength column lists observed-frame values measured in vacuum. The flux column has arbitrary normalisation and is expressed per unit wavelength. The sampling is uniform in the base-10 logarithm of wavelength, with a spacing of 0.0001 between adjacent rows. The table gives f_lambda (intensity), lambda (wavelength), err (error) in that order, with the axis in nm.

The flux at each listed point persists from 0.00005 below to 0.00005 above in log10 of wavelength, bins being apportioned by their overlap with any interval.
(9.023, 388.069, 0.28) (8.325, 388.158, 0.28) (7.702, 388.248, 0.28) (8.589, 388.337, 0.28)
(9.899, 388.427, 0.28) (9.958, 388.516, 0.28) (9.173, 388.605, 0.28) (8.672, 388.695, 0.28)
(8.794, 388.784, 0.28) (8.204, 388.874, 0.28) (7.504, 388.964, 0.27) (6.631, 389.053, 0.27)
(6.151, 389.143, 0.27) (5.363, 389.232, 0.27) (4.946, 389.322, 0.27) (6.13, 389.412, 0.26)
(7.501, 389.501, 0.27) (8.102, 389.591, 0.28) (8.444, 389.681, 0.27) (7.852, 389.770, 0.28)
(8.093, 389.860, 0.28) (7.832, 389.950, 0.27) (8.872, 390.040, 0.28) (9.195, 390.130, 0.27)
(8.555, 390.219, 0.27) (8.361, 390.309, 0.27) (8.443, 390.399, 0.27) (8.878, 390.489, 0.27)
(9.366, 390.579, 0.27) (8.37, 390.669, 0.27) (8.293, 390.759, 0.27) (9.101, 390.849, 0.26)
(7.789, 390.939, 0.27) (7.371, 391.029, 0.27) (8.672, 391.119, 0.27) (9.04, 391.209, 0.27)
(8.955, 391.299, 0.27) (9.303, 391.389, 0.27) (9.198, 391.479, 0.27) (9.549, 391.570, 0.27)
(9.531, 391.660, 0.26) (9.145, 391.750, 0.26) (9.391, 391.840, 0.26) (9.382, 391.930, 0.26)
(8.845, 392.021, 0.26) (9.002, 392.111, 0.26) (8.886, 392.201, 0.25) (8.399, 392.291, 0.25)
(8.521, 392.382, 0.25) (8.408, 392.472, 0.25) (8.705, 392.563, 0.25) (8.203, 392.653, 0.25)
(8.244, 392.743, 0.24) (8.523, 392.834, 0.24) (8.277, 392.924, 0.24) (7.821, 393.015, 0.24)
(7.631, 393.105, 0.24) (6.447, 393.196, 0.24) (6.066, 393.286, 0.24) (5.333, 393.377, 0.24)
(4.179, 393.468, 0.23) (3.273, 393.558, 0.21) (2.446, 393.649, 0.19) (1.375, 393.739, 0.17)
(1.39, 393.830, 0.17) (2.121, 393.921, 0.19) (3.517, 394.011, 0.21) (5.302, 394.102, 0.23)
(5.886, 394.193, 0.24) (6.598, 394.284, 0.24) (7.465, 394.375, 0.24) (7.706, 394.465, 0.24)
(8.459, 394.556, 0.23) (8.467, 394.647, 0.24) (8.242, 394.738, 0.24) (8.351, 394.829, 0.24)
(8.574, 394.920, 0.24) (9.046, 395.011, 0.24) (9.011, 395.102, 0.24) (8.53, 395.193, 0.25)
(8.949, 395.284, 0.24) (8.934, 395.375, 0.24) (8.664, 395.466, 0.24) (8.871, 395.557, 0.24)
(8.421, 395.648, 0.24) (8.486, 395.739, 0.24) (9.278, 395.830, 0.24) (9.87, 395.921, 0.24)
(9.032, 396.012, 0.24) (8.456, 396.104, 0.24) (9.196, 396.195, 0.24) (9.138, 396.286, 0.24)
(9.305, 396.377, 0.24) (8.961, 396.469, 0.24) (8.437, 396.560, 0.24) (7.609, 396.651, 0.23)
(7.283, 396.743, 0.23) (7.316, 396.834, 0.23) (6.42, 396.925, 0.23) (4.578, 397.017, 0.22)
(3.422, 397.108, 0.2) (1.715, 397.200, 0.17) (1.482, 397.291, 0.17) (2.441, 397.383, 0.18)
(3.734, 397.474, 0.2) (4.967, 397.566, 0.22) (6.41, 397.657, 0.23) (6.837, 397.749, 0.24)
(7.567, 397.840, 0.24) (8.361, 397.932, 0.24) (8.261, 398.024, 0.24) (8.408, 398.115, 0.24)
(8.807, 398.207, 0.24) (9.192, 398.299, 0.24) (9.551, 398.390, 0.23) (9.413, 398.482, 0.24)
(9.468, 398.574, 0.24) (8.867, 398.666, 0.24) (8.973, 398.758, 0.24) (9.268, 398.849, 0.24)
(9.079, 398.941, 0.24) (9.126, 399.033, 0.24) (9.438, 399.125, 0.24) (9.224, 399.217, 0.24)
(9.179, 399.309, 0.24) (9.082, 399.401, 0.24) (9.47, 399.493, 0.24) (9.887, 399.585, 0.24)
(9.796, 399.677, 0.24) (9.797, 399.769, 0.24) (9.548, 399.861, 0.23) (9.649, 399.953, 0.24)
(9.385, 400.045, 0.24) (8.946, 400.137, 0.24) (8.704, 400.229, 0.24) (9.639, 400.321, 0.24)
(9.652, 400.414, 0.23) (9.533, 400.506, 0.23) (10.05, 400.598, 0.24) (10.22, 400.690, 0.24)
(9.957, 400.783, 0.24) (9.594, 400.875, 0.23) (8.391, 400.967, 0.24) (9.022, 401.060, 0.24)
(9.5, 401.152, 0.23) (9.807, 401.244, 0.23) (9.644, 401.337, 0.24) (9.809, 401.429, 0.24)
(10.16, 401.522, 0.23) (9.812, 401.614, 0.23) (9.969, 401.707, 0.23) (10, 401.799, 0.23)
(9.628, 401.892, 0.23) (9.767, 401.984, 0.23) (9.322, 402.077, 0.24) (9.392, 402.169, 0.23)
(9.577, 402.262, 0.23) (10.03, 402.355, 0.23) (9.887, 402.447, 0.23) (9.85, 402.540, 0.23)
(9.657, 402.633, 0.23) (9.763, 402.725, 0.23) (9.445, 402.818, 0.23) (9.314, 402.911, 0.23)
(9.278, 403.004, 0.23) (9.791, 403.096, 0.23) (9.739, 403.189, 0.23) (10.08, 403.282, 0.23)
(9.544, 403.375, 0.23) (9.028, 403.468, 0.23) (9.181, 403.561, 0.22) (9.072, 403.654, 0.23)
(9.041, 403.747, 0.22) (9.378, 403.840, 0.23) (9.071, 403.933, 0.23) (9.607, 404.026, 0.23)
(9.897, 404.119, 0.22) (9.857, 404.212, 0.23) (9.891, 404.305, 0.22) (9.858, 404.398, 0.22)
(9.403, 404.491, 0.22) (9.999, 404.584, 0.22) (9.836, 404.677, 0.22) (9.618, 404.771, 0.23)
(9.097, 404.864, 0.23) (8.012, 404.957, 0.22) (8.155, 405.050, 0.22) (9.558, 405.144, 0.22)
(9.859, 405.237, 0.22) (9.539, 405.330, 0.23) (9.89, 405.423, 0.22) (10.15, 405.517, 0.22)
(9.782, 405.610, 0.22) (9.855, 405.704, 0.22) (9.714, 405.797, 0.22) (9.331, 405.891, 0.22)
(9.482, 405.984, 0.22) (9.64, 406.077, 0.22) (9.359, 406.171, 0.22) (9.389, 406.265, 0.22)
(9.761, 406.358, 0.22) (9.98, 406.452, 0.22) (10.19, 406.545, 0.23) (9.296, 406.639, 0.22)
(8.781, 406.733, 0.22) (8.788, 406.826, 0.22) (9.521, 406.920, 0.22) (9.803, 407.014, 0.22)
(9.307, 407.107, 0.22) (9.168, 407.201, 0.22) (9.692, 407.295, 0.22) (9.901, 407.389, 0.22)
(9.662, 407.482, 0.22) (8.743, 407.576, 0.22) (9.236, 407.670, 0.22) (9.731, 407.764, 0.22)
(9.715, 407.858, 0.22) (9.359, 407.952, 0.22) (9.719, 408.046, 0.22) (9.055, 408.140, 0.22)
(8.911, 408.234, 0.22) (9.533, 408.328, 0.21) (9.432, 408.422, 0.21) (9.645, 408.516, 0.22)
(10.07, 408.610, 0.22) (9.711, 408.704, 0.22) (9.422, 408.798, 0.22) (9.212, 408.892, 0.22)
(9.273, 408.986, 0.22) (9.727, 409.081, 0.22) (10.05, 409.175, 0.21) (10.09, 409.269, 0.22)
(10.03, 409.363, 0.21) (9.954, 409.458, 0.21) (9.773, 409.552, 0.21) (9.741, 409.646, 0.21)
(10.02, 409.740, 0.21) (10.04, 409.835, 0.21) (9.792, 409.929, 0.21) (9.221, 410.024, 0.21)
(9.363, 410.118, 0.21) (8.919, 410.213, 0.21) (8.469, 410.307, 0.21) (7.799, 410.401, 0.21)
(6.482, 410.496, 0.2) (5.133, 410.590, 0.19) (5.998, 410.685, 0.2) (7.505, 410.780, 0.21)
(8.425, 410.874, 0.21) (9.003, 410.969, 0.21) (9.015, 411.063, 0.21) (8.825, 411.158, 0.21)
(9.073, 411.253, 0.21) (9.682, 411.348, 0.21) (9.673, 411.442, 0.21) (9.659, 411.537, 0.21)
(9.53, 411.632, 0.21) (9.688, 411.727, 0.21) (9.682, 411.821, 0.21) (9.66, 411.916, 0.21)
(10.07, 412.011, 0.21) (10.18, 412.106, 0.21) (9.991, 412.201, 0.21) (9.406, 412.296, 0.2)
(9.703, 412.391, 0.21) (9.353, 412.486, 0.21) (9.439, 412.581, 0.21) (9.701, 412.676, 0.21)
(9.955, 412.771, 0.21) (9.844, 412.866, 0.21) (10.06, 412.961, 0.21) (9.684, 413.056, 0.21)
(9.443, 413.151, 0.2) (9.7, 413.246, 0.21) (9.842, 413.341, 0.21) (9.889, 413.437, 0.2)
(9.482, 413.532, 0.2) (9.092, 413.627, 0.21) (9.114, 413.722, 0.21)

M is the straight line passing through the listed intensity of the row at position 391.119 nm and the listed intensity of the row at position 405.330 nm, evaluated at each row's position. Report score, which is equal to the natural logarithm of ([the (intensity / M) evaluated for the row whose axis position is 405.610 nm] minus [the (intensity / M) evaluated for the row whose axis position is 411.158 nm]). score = -2.0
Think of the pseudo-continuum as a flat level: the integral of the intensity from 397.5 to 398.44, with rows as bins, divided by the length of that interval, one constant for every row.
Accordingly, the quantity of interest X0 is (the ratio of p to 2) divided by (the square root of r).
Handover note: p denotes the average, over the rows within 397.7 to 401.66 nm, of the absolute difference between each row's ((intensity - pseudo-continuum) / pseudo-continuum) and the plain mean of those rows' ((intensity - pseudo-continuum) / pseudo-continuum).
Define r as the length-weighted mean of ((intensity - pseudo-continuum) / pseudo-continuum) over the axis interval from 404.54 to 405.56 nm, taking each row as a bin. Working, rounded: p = 0.06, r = 0.215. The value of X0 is 0.07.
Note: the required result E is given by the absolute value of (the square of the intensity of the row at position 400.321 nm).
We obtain 93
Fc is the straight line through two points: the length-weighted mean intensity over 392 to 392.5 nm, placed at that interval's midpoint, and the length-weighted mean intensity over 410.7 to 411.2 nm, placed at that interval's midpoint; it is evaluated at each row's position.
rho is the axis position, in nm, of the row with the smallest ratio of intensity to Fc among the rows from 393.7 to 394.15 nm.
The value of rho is 393.739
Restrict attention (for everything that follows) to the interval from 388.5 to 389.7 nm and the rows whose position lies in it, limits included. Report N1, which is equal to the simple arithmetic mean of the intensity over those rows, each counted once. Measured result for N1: 7.5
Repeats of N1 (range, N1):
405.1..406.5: 9.7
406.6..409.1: 9.4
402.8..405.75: 9.5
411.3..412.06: 9.7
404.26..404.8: 9.8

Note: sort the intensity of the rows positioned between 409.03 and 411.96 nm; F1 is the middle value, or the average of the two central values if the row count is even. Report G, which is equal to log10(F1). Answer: 0.98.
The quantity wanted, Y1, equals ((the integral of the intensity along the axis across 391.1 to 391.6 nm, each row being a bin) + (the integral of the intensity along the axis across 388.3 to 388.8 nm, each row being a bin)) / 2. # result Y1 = 4.6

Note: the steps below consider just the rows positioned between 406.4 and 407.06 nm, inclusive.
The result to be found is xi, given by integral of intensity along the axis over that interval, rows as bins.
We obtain 6.3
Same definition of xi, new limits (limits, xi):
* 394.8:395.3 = 4.4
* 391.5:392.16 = 6.1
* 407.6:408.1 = 4.7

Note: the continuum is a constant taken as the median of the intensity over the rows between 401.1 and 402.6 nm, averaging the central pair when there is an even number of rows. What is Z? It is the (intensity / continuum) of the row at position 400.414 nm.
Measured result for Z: 0.98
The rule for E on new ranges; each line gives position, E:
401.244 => 96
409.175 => 101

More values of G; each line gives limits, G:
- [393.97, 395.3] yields 0.92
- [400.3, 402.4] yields 0.98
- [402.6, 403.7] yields 0.98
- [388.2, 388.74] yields 0.95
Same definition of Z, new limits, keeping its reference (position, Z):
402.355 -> 1.02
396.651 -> 0.78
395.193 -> 0.87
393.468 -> 0.43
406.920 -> 0.97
